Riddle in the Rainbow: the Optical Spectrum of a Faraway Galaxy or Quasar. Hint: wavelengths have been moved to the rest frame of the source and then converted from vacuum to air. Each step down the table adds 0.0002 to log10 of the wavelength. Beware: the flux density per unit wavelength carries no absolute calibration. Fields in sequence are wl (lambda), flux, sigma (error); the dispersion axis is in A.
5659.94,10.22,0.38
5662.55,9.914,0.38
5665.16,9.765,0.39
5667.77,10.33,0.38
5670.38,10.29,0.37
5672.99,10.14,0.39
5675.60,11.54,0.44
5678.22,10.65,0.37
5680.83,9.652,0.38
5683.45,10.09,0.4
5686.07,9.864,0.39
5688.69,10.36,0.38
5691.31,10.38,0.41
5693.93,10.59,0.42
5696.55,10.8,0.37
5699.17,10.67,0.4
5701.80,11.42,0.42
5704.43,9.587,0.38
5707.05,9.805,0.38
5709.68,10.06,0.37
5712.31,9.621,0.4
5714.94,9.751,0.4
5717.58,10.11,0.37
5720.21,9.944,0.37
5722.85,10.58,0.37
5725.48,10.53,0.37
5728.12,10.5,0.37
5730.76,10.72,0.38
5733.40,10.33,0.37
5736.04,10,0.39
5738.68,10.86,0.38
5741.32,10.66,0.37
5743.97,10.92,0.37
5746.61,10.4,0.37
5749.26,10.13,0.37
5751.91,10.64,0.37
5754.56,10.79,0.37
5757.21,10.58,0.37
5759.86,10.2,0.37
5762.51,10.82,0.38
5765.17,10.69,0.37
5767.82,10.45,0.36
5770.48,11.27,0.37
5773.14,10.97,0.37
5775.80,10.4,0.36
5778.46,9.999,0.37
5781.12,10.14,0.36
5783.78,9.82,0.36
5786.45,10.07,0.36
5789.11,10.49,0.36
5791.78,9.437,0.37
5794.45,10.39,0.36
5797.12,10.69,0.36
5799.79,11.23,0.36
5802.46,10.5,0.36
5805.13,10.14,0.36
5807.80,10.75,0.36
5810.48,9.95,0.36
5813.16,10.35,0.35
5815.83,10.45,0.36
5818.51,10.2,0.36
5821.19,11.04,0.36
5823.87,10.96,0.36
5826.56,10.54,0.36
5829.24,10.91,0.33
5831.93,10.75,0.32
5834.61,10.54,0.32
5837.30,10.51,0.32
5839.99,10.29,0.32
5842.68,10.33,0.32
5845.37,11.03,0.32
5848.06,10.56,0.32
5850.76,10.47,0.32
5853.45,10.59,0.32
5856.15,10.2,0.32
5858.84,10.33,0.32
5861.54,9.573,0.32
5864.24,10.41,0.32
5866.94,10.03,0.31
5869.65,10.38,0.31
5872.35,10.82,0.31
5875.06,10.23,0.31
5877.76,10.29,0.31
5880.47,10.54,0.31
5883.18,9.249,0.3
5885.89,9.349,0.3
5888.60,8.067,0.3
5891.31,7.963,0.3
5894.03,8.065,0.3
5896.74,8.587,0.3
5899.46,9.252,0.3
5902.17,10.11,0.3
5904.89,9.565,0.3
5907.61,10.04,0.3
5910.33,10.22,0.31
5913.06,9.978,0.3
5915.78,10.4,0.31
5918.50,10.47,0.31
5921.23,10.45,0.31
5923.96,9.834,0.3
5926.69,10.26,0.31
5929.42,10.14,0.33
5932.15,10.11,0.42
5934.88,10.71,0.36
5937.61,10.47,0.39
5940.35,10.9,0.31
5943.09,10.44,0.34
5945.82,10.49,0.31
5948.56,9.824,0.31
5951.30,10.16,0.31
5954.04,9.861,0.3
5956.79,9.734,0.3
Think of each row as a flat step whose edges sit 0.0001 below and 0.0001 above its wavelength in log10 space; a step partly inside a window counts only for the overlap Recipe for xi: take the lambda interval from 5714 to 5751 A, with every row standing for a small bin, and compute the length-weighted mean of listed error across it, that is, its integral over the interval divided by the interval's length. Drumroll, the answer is 0.375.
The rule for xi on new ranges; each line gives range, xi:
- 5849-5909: 0.308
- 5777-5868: 0.343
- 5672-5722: 0.391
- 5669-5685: 0.392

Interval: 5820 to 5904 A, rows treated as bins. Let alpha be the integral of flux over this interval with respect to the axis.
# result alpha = 845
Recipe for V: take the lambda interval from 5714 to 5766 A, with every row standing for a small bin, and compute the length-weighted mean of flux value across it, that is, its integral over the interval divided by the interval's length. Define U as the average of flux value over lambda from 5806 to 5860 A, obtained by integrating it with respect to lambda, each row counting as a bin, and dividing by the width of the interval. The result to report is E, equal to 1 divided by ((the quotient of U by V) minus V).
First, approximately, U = 10.54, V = 10.5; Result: -0.106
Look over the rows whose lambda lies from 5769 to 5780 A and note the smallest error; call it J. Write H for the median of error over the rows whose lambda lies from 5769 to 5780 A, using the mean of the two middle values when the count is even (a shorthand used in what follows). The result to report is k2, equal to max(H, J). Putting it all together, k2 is 0.37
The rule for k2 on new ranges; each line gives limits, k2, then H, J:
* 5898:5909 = 0.30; 0.300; 0.300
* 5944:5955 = 0.31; 0.310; 0.300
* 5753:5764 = 0.37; 0.370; 0.370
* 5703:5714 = 0.38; 0.380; 0.370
